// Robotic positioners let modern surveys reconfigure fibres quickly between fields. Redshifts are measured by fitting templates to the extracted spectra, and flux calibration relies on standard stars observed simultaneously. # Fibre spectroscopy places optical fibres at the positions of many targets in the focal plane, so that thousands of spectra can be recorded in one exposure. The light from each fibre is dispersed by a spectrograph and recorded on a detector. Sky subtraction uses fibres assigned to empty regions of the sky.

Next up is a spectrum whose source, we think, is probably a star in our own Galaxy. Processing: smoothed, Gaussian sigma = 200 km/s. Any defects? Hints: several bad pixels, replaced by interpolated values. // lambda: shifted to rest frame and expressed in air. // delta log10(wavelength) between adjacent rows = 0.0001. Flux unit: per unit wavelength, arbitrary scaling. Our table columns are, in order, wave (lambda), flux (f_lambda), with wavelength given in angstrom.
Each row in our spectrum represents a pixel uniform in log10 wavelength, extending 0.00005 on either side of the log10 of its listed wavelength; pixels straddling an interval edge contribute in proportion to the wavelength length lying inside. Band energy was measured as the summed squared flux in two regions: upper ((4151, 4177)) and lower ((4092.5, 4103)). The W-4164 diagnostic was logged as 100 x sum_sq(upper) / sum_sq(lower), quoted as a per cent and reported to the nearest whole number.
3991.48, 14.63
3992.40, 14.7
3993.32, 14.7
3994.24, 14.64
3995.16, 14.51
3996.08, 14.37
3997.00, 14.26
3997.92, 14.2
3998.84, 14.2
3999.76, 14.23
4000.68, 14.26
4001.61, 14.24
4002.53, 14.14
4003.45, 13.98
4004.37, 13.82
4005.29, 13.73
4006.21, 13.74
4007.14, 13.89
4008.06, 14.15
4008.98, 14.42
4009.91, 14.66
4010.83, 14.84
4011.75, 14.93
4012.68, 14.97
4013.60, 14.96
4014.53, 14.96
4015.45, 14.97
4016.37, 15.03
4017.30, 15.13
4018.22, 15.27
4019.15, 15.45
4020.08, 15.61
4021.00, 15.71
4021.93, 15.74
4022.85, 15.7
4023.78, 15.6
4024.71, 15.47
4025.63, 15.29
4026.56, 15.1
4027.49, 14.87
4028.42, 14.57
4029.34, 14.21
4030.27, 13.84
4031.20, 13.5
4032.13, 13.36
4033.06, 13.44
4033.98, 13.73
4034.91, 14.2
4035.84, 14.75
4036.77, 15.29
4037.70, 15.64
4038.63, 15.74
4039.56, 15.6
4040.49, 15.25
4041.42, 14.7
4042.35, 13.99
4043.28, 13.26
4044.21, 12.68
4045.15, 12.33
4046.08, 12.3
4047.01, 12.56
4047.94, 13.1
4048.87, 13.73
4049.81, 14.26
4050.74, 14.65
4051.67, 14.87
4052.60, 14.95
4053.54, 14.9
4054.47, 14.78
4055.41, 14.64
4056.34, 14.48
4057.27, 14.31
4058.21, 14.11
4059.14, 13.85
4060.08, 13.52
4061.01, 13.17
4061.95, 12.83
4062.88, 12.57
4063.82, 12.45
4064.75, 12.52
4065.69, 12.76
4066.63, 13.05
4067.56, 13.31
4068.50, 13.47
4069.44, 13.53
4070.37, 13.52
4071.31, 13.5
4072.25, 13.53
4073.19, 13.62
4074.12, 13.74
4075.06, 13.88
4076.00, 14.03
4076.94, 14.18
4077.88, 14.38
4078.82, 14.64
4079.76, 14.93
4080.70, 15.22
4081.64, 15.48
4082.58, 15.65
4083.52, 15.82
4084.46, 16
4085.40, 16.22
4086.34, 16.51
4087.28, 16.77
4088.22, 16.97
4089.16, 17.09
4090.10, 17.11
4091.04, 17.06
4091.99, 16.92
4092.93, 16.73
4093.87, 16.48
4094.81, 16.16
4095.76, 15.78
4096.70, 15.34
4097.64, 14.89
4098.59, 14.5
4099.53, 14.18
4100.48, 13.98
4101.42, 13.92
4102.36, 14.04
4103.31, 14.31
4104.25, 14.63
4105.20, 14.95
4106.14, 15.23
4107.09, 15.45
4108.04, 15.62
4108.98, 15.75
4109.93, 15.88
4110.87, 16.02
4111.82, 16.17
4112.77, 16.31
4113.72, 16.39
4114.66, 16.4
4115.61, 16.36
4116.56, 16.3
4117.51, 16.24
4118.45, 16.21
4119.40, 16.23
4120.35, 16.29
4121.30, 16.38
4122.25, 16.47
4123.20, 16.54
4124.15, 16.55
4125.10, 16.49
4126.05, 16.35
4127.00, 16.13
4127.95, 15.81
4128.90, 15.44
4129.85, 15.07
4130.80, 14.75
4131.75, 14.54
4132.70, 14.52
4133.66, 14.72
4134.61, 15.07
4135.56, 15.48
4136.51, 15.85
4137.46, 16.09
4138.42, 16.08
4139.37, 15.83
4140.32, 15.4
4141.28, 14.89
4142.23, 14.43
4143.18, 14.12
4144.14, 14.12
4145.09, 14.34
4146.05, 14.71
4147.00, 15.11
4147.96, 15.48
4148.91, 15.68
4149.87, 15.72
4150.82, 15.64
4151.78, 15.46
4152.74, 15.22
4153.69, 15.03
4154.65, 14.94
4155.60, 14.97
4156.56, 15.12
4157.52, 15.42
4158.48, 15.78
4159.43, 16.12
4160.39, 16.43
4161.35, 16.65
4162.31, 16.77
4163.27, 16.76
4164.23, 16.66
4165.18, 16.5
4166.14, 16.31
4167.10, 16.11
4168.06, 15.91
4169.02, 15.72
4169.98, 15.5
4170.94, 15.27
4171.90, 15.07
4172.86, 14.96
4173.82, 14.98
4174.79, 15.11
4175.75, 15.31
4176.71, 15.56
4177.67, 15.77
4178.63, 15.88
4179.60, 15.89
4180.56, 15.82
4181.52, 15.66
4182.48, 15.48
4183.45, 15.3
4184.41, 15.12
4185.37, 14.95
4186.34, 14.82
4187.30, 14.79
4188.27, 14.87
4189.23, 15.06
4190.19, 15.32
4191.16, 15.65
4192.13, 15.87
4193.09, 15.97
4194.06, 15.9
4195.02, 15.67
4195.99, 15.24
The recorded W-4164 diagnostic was 265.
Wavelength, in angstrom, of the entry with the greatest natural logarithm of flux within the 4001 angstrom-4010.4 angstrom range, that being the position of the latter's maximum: 4009.91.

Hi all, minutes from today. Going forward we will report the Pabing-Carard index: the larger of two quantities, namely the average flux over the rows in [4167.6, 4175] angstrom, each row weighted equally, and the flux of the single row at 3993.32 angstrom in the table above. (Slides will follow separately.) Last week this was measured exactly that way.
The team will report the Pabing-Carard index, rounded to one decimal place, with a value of 15.3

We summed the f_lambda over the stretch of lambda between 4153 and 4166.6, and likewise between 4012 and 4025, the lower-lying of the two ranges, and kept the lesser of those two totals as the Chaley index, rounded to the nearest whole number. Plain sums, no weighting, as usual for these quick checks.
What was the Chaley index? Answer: 215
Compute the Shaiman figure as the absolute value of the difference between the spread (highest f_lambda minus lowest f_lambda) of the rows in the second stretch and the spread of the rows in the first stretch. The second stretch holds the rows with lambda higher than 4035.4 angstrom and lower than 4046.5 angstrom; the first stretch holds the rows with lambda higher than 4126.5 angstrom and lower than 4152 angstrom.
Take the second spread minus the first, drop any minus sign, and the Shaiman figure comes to 1.4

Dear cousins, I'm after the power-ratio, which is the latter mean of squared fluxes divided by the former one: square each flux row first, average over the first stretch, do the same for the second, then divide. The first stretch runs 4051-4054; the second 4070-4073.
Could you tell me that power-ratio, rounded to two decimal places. 0.82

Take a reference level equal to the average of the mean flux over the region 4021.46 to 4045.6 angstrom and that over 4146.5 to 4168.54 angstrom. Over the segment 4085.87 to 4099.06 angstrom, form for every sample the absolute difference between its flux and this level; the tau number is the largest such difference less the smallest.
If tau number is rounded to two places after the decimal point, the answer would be 1.77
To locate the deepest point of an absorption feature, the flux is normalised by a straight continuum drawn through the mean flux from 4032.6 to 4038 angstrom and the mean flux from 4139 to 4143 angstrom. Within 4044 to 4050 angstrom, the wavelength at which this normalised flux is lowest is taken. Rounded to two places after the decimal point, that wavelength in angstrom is 4046.08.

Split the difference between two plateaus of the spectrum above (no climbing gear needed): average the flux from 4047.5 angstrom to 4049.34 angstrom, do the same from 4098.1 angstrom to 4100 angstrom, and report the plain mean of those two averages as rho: 13.9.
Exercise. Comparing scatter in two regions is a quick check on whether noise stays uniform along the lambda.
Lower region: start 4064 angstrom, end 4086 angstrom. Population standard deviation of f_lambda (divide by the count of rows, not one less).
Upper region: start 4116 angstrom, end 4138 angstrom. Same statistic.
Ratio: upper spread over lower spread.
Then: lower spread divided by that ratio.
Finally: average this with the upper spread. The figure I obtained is 1.2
